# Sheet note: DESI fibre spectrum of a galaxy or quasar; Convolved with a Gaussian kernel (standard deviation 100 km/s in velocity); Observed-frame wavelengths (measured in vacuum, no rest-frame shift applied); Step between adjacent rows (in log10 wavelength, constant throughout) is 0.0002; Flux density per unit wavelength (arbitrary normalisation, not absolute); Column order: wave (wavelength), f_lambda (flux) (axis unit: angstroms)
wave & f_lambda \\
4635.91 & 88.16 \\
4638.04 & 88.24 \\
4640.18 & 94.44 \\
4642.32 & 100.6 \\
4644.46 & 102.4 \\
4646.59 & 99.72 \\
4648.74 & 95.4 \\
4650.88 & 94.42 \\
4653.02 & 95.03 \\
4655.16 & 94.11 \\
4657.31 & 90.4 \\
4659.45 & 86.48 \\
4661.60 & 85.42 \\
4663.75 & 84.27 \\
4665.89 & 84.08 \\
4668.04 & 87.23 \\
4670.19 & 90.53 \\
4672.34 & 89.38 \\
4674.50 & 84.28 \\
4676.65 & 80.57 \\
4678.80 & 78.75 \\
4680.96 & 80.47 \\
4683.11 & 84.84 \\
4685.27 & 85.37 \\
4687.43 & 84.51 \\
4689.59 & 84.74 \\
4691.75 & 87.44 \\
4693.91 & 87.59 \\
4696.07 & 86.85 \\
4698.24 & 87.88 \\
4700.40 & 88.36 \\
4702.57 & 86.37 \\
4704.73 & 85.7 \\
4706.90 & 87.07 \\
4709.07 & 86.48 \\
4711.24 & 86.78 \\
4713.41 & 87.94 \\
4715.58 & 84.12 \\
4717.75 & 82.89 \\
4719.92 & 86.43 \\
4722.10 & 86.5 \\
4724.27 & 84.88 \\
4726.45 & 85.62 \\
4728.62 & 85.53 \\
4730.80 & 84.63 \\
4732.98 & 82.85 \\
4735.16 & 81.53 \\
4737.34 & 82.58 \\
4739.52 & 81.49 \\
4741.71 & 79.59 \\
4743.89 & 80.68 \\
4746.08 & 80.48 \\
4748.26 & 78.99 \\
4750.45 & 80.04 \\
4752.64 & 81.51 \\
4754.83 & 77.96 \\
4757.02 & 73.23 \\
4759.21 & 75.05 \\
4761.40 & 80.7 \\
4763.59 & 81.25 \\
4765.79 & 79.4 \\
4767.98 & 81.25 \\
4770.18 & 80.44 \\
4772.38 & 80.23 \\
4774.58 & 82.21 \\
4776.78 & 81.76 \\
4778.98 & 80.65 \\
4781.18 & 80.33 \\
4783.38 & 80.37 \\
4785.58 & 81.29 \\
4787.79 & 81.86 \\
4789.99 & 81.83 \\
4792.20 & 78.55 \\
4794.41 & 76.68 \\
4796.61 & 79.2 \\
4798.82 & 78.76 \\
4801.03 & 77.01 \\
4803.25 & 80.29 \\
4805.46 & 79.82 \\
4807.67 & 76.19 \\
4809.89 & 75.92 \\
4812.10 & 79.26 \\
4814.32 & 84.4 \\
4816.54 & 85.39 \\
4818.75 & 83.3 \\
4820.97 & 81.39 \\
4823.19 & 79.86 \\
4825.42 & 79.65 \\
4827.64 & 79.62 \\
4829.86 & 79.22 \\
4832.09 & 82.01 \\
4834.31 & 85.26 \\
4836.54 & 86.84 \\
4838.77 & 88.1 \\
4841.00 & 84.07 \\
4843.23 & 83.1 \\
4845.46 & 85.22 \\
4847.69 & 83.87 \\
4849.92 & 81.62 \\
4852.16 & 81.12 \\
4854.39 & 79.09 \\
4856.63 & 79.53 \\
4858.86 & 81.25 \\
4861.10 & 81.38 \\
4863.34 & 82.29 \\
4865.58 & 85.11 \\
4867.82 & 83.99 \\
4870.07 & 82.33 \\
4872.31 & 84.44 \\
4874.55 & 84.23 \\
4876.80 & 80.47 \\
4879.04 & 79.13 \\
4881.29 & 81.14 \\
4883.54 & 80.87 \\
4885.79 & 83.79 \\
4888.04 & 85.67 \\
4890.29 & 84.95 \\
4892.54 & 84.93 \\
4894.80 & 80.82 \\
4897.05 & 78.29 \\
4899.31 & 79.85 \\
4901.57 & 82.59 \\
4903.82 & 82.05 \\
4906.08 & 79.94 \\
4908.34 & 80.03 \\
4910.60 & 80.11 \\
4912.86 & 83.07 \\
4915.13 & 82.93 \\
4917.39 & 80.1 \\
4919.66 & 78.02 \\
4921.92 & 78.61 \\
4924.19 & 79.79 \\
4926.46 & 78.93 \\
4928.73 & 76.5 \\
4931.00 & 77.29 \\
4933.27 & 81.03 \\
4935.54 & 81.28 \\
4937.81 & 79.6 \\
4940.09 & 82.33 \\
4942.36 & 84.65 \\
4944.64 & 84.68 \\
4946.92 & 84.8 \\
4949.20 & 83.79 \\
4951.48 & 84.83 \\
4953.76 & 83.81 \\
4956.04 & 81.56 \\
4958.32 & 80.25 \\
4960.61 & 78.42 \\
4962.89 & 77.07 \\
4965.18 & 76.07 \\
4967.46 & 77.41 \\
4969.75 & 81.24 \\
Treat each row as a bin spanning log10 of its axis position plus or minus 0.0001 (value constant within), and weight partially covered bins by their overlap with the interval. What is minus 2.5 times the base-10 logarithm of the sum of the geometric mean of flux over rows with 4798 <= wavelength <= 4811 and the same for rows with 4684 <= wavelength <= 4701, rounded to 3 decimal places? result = -5.541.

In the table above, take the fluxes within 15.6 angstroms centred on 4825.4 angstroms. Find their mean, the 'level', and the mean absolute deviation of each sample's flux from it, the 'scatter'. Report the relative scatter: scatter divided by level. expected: 0.016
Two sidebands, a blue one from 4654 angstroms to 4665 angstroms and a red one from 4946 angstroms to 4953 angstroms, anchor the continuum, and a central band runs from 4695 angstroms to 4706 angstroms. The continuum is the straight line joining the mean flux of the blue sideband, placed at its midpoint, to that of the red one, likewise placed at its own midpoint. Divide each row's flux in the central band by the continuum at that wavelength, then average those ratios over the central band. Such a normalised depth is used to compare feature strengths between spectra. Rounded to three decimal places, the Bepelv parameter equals 0.993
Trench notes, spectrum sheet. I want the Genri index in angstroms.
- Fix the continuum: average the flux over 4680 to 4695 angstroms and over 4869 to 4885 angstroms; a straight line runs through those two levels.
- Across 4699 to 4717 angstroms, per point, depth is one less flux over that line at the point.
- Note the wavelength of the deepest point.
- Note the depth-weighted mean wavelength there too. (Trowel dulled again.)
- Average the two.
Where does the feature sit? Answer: 4711.2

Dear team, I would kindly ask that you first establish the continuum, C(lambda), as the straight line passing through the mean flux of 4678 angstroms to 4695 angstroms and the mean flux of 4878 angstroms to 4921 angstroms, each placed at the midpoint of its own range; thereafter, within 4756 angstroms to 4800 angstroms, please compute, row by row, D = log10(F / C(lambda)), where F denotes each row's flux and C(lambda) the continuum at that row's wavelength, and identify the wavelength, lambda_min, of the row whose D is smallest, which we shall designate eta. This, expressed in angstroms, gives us 4757.02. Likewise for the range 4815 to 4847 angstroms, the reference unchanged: 4829.86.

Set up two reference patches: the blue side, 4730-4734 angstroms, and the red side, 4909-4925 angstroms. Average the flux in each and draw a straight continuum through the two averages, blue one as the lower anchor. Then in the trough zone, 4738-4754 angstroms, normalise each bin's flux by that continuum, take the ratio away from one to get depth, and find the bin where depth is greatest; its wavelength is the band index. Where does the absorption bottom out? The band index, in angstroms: 4748.26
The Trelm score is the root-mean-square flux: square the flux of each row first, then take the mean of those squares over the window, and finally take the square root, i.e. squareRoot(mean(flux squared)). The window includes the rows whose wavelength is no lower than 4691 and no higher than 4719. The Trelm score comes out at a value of 86.6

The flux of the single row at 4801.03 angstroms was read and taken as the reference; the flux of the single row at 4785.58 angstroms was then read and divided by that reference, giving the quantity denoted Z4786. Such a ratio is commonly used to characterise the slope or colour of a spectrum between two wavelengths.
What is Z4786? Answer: 1.06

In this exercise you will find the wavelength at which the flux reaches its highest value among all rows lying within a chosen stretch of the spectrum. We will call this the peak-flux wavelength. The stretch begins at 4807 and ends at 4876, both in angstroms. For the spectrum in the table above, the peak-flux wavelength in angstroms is 4838.77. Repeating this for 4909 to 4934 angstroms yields 4912.86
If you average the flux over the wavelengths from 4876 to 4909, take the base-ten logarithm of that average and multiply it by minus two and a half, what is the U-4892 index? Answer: -4.78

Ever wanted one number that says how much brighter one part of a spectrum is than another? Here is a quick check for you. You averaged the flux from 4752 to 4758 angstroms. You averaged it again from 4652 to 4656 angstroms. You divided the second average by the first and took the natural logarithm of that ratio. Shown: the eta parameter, 0.20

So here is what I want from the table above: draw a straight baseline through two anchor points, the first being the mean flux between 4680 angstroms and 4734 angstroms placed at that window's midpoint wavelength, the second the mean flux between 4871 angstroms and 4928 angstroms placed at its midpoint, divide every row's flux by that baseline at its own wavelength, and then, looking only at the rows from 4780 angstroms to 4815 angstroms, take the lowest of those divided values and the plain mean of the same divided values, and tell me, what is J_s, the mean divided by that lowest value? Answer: 1.04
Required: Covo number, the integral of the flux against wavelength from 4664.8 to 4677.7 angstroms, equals 1110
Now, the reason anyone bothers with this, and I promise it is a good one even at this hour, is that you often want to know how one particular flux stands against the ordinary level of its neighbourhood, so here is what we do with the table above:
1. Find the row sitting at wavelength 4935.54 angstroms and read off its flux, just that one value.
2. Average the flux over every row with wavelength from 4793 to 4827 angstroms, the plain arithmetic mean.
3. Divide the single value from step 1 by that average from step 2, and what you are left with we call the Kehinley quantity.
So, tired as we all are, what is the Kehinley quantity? 1.02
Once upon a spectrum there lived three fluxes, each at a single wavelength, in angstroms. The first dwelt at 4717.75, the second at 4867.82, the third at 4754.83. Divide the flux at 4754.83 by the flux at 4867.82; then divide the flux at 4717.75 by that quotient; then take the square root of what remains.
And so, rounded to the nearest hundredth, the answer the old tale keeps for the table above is 9.45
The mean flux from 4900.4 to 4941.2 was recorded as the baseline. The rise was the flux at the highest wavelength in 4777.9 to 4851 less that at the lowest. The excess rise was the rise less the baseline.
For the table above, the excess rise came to -79.3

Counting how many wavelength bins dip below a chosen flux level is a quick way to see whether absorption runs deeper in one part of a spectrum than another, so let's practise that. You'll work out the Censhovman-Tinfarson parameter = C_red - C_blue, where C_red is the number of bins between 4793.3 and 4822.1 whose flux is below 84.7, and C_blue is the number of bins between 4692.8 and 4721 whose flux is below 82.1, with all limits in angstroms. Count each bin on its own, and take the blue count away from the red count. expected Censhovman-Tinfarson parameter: 12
